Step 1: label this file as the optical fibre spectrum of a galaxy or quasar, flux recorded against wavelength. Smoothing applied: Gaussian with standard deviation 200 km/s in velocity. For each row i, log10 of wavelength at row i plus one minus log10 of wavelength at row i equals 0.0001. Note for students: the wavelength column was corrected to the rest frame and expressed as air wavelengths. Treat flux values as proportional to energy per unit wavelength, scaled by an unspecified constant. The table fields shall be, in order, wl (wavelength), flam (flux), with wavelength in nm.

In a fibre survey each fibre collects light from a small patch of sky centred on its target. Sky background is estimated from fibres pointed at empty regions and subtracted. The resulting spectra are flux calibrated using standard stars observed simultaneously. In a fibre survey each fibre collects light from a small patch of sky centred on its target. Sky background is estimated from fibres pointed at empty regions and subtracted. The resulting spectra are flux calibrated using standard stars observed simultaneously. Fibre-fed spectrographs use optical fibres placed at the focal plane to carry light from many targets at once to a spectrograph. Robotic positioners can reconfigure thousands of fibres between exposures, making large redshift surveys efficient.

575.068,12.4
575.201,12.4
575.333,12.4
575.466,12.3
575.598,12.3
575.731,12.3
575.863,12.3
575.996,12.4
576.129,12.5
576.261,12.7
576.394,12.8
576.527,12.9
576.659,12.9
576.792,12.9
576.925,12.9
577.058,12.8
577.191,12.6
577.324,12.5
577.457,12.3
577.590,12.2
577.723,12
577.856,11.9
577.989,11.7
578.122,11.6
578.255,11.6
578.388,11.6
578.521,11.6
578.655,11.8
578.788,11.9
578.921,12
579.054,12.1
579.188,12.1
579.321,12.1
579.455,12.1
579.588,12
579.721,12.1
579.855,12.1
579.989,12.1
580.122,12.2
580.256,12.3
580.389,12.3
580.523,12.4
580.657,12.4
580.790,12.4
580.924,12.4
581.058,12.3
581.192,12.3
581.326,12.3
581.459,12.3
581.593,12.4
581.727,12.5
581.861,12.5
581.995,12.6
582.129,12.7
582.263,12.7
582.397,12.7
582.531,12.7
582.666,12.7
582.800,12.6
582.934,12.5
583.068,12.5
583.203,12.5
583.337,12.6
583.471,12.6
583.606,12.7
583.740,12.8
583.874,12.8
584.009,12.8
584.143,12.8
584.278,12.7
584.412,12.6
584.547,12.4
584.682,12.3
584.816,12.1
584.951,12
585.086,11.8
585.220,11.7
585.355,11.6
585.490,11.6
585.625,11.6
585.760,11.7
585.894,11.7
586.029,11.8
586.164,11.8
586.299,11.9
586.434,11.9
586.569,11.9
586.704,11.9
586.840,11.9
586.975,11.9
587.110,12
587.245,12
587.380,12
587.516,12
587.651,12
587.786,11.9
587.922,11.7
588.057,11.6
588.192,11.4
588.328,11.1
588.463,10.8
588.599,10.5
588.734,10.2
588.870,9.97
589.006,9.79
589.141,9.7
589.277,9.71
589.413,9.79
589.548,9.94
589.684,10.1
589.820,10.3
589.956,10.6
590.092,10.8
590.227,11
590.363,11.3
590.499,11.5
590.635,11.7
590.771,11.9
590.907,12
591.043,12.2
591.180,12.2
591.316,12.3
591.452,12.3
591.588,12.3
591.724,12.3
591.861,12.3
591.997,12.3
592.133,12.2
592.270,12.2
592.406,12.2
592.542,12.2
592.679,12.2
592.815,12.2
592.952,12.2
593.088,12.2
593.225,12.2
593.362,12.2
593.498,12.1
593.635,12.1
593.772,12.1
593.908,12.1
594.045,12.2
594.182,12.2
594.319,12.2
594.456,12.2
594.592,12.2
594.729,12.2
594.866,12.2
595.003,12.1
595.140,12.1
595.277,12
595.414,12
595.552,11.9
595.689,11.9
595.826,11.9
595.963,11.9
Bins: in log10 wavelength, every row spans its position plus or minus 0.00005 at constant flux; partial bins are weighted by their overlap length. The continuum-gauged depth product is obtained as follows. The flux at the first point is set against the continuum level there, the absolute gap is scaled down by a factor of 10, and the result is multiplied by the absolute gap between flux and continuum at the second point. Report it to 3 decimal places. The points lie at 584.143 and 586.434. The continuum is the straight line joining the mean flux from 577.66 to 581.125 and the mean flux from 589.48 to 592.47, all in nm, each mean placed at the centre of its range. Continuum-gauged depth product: 0.010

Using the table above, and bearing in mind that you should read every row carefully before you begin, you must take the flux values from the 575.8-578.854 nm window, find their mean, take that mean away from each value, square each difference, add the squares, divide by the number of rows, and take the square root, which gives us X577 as 0.48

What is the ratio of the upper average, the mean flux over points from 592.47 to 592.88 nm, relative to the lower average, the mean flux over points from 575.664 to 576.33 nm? 0.98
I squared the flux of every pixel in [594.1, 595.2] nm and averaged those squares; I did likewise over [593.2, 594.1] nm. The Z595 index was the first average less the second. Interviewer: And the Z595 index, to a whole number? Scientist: 1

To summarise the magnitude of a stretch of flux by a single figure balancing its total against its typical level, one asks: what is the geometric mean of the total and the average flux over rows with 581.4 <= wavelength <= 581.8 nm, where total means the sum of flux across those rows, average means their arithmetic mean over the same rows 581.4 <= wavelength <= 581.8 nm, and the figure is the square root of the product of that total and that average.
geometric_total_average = 21.5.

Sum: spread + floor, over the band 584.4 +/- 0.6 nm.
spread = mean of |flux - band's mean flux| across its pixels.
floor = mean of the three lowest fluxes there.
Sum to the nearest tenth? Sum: 12.4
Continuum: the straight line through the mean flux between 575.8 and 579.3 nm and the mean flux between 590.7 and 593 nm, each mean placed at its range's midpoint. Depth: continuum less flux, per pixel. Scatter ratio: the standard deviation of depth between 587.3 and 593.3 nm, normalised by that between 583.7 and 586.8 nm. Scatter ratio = 2.1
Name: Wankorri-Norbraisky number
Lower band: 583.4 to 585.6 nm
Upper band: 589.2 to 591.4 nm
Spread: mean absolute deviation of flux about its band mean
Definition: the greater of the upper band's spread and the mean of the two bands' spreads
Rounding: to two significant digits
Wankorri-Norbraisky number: 0.80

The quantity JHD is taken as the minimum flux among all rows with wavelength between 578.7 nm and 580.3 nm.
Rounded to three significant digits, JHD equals 11.9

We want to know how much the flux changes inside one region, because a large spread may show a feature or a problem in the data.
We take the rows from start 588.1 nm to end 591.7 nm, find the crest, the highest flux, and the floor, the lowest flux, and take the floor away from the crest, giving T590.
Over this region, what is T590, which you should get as 2.6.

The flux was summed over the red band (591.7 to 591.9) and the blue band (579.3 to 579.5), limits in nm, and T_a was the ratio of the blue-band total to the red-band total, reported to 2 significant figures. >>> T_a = 0.98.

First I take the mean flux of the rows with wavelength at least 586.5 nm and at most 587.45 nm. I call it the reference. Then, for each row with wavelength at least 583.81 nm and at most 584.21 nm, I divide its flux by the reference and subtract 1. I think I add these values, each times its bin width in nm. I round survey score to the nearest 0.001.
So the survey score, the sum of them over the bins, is 0.029 nm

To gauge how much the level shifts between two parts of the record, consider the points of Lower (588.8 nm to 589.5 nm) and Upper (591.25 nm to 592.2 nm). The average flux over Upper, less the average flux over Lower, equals 2.5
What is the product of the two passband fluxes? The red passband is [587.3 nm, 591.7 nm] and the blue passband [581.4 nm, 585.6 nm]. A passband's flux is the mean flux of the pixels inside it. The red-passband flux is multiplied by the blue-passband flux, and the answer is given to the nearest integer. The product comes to 139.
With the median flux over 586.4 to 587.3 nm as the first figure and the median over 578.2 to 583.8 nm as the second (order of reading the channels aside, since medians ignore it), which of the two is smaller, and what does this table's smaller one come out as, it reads 11.9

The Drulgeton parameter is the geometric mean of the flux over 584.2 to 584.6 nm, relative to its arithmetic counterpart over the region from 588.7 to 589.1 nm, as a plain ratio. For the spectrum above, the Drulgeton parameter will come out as 1.26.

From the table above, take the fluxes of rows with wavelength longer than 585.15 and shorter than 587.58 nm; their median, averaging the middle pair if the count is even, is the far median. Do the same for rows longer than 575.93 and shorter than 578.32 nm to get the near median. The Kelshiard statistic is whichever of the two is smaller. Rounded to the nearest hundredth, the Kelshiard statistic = 11.90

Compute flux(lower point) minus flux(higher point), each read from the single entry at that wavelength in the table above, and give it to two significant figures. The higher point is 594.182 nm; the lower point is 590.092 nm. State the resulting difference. -1.4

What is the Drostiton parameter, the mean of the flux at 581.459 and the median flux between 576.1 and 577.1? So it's 12.6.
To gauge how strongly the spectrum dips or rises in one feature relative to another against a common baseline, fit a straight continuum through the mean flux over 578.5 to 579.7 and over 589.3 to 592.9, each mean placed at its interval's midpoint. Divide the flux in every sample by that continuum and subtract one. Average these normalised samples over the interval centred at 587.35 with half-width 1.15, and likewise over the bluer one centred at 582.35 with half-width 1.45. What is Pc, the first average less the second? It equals -0.05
